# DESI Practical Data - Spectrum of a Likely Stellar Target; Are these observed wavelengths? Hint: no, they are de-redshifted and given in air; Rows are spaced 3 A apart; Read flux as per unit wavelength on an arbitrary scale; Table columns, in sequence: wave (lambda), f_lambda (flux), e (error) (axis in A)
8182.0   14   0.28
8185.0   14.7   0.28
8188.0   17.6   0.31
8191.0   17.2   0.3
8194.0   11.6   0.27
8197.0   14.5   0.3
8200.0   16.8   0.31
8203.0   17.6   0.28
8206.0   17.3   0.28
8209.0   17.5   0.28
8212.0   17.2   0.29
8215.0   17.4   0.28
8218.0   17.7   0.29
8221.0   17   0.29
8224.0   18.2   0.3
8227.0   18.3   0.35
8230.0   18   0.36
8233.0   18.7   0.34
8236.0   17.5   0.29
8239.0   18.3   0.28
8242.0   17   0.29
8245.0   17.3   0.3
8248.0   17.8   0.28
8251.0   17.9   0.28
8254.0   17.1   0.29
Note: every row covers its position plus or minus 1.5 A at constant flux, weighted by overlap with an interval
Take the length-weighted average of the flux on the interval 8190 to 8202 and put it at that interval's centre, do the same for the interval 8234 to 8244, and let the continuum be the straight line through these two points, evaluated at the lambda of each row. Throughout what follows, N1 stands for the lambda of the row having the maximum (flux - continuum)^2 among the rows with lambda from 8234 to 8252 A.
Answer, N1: 8242.0 A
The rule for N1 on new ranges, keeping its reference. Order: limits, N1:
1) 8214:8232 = 8224.0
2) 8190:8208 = 8194.0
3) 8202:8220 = 8203.0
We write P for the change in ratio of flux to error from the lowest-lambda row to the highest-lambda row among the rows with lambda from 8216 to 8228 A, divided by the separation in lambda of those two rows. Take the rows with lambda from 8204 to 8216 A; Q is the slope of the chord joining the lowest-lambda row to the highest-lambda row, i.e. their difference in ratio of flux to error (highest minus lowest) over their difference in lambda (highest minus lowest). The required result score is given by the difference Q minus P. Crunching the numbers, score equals 1.0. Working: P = -1.0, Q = 0.0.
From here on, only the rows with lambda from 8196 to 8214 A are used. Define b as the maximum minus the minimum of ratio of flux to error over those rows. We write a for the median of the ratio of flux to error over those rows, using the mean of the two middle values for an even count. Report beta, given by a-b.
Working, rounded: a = 60.5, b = 14.5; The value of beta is 46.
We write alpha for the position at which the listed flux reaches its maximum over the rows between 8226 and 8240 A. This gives 8233.0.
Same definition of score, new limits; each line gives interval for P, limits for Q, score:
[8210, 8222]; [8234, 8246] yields -0.2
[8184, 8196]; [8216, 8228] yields 0.1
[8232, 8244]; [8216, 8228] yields -1.4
